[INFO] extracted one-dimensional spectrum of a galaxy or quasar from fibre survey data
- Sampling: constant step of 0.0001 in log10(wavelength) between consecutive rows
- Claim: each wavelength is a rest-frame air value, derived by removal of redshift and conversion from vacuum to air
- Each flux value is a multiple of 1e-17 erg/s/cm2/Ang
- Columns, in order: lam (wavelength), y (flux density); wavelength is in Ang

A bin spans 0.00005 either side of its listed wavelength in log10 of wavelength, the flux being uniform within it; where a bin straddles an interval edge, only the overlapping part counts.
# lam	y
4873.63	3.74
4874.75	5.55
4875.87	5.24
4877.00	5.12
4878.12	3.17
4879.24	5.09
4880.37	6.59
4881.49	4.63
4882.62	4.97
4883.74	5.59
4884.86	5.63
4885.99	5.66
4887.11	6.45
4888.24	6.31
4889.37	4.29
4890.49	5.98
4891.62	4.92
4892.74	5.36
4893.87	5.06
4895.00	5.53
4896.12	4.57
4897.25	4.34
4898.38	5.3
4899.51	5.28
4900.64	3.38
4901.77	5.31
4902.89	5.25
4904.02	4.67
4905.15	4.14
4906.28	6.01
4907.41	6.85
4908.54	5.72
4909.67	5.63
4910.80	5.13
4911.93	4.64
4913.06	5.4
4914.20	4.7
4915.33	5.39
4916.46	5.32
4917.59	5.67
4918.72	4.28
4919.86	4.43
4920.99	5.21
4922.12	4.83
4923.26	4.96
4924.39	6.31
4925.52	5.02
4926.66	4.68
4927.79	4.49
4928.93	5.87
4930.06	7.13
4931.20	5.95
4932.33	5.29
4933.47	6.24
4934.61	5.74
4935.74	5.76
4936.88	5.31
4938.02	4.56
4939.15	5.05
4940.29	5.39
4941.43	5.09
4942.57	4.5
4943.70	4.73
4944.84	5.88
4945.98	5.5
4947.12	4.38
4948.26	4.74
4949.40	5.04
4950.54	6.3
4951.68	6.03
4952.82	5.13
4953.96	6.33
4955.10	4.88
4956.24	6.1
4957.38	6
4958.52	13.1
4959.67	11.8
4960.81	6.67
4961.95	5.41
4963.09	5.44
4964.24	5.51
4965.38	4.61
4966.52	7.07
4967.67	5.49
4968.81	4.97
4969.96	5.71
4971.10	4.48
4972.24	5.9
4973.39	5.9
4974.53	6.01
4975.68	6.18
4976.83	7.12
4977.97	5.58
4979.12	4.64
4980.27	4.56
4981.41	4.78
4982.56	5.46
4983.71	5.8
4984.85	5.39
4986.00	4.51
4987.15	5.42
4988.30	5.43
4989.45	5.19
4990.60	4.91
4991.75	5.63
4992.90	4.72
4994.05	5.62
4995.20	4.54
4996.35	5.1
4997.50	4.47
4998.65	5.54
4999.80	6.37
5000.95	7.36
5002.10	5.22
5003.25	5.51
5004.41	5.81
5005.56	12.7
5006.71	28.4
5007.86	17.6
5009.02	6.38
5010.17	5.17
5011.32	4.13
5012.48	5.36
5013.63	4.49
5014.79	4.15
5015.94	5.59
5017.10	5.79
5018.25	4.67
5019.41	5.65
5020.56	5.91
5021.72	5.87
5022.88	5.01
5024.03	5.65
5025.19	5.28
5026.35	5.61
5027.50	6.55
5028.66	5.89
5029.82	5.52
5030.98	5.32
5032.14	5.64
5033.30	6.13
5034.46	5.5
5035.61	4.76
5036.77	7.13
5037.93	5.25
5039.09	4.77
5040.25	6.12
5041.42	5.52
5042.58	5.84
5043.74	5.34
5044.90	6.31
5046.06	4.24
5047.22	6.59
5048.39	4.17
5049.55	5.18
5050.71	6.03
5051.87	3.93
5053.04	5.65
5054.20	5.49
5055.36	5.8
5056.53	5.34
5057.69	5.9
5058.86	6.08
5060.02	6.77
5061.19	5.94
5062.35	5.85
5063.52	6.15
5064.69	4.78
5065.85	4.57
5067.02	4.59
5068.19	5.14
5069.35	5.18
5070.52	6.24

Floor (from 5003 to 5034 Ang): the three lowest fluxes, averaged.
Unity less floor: -3.3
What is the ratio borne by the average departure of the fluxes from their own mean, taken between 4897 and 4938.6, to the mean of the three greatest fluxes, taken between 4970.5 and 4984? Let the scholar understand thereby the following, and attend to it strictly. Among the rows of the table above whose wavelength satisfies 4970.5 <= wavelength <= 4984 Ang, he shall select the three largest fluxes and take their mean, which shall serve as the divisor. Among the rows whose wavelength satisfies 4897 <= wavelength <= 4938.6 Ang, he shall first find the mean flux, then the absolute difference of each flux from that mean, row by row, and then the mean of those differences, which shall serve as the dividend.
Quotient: 0.088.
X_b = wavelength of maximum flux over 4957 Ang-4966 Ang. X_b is 4958.52 Ang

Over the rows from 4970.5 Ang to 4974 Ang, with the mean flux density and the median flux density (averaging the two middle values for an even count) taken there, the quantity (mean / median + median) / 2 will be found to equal 3.41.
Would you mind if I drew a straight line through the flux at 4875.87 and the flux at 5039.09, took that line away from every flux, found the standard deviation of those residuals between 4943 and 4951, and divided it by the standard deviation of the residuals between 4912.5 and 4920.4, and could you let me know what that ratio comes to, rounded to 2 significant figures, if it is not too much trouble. 1.3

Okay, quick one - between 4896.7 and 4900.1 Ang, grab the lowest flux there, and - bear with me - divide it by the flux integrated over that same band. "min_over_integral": 0.258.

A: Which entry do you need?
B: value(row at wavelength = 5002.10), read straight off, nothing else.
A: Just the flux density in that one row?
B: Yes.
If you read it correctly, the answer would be 5.22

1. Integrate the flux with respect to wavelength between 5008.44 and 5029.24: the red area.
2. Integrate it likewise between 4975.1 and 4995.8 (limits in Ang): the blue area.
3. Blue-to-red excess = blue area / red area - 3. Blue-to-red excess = -2.02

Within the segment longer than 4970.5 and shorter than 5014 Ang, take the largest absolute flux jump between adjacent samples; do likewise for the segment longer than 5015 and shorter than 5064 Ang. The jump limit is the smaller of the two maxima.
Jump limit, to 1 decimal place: 2.4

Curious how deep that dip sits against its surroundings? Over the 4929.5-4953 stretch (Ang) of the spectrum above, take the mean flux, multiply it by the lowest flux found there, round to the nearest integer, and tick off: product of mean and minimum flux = 24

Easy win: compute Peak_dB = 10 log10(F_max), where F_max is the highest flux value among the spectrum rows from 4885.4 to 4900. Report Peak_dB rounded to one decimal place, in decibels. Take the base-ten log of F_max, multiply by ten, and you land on 8.1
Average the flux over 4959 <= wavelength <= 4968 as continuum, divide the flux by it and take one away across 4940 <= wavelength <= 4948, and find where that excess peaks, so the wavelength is 4944.84 Ang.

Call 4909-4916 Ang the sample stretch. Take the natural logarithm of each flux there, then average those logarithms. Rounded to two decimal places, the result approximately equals 1.64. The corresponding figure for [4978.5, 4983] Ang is 1.58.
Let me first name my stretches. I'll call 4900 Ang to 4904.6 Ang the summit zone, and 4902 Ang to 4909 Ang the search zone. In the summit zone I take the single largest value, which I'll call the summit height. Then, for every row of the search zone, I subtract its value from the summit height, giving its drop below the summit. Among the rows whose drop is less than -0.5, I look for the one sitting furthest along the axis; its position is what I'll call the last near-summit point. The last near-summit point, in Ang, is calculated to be 4907.41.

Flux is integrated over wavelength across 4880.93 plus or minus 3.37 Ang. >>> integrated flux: 33.8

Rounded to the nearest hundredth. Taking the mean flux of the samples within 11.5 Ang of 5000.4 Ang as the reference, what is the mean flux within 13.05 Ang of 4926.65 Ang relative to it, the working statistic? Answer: 0.71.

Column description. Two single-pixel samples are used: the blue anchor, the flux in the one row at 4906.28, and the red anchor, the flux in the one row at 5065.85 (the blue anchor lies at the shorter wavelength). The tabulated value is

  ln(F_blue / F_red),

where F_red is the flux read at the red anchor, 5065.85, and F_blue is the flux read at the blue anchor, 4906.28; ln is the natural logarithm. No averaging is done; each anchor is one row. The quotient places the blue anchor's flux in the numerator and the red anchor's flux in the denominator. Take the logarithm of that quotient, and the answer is 0.27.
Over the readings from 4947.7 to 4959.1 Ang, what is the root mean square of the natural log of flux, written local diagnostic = 1.83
